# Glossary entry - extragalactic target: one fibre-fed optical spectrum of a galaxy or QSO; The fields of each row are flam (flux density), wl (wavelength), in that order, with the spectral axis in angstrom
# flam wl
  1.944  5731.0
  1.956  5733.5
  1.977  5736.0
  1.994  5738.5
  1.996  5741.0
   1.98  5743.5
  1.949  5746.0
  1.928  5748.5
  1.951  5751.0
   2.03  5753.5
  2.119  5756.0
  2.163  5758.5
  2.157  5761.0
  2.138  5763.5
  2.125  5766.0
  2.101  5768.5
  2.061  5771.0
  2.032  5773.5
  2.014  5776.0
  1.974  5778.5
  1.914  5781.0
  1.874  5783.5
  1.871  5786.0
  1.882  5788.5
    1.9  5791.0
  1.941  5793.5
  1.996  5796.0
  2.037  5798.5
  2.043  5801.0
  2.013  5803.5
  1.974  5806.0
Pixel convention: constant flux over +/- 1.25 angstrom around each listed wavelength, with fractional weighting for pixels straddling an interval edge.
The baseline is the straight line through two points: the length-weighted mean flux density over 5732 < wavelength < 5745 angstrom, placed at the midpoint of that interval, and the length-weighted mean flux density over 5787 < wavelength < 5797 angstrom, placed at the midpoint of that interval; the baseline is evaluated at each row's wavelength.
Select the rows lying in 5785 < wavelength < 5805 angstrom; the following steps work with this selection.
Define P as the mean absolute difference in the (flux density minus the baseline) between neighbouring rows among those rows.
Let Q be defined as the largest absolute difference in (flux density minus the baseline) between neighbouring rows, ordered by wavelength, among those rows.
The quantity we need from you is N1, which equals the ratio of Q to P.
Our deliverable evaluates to 1.9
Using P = 0.031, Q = 0.057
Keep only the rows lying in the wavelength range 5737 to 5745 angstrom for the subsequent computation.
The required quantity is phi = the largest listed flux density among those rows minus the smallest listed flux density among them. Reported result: 0.016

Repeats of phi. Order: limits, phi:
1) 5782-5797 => 0.125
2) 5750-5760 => 0.212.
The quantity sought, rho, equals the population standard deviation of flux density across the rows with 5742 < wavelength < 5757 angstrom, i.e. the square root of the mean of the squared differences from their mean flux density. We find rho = 0.06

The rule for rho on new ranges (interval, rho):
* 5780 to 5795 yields 0.02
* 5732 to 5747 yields 0.02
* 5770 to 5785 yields 0.07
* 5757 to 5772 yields 0.03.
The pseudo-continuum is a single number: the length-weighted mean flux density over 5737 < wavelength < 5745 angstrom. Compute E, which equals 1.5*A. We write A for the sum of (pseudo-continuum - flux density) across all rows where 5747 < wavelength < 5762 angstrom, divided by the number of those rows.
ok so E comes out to -0.10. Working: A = -0.07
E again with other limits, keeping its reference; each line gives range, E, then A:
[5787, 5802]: 0.03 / 0.02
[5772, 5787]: 0.06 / 0.04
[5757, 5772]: -0.20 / -0.14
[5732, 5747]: 0.02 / 0.01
